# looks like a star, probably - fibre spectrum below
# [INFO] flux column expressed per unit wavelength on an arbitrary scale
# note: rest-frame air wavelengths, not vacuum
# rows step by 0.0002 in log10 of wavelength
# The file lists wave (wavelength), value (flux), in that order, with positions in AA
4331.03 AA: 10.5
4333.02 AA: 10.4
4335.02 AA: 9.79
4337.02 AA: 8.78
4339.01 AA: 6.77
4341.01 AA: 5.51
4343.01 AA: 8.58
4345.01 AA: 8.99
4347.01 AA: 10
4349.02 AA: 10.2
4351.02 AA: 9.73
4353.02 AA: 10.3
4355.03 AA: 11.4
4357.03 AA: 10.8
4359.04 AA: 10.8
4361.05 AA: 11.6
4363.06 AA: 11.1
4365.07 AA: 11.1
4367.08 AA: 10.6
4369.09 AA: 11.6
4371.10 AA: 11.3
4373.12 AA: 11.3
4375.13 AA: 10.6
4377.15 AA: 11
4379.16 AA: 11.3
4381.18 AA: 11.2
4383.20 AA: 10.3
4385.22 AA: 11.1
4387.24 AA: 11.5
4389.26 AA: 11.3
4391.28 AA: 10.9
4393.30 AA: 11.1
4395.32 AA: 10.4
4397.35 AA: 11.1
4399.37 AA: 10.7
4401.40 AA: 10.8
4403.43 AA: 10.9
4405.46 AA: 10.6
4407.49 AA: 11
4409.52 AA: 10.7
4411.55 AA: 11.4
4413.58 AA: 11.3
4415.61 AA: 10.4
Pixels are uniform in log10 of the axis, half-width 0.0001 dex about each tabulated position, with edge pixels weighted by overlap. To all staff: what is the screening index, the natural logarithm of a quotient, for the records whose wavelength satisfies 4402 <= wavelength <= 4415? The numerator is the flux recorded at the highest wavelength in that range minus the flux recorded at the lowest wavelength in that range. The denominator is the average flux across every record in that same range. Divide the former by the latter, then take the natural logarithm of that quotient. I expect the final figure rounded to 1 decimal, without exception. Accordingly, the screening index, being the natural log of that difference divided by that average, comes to -3.3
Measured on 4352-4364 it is -2.6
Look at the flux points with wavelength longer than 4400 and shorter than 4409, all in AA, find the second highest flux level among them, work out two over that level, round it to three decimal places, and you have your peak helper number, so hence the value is 0.183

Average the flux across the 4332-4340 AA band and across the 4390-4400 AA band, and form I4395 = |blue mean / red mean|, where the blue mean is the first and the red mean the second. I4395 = 0.82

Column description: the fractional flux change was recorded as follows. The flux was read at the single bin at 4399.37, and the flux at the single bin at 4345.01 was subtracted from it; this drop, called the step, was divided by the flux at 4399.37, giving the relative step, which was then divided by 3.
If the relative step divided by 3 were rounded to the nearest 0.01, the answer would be 0.05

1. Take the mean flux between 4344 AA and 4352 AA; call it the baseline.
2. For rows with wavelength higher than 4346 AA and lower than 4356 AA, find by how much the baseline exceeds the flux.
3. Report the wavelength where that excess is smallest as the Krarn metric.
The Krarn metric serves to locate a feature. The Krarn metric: 4355.03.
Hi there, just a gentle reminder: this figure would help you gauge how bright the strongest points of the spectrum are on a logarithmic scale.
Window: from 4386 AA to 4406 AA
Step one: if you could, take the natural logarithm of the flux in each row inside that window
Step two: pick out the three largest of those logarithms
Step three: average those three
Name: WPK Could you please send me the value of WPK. 2.42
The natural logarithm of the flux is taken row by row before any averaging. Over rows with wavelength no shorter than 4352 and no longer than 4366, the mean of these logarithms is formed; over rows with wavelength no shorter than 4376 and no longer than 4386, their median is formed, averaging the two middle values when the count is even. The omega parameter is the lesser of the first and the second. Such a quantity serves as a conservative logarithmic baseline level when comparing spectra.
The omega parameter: 2.40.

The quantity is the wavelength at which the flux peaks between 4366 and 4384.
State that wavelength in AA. 4369.09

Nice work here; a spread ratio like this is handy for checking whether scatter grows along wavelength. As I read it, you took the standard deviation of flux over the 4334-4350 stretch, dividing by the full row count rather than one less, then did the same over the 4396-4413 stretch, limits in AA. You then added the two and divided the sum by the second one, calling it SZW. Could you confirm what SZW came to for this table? 7.3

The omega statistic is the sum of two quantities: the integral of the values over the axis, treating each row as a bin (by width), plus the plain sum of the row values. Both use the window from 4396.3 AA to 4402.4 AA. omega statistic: 99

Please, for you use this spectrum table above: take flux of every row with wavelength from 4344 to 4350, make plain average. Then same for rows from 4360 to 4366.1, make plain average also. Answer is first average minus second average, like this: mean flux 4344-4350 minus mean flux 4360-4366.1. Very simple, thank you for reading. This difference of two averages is -1.5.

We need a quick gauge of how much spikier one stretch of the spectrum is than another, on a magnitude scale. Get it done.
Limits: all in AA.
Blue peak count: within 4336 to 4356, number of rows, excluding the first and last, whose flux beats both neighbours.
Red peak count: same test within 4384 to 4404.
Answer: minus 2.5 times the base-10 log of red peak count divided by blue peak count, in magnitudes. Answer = -1.2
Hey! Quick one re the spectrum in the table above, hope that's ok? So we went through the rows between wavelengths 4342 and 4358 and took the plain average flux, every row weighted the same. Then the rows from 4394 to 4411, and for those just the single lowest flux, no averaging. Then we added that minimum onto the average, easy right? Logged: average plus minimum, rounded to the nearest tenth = 20.4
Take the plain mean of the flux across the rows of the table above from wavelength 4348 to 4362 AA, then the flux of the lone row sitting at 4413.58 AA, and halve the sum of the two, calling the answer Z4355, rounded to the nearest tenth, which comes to 11.0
